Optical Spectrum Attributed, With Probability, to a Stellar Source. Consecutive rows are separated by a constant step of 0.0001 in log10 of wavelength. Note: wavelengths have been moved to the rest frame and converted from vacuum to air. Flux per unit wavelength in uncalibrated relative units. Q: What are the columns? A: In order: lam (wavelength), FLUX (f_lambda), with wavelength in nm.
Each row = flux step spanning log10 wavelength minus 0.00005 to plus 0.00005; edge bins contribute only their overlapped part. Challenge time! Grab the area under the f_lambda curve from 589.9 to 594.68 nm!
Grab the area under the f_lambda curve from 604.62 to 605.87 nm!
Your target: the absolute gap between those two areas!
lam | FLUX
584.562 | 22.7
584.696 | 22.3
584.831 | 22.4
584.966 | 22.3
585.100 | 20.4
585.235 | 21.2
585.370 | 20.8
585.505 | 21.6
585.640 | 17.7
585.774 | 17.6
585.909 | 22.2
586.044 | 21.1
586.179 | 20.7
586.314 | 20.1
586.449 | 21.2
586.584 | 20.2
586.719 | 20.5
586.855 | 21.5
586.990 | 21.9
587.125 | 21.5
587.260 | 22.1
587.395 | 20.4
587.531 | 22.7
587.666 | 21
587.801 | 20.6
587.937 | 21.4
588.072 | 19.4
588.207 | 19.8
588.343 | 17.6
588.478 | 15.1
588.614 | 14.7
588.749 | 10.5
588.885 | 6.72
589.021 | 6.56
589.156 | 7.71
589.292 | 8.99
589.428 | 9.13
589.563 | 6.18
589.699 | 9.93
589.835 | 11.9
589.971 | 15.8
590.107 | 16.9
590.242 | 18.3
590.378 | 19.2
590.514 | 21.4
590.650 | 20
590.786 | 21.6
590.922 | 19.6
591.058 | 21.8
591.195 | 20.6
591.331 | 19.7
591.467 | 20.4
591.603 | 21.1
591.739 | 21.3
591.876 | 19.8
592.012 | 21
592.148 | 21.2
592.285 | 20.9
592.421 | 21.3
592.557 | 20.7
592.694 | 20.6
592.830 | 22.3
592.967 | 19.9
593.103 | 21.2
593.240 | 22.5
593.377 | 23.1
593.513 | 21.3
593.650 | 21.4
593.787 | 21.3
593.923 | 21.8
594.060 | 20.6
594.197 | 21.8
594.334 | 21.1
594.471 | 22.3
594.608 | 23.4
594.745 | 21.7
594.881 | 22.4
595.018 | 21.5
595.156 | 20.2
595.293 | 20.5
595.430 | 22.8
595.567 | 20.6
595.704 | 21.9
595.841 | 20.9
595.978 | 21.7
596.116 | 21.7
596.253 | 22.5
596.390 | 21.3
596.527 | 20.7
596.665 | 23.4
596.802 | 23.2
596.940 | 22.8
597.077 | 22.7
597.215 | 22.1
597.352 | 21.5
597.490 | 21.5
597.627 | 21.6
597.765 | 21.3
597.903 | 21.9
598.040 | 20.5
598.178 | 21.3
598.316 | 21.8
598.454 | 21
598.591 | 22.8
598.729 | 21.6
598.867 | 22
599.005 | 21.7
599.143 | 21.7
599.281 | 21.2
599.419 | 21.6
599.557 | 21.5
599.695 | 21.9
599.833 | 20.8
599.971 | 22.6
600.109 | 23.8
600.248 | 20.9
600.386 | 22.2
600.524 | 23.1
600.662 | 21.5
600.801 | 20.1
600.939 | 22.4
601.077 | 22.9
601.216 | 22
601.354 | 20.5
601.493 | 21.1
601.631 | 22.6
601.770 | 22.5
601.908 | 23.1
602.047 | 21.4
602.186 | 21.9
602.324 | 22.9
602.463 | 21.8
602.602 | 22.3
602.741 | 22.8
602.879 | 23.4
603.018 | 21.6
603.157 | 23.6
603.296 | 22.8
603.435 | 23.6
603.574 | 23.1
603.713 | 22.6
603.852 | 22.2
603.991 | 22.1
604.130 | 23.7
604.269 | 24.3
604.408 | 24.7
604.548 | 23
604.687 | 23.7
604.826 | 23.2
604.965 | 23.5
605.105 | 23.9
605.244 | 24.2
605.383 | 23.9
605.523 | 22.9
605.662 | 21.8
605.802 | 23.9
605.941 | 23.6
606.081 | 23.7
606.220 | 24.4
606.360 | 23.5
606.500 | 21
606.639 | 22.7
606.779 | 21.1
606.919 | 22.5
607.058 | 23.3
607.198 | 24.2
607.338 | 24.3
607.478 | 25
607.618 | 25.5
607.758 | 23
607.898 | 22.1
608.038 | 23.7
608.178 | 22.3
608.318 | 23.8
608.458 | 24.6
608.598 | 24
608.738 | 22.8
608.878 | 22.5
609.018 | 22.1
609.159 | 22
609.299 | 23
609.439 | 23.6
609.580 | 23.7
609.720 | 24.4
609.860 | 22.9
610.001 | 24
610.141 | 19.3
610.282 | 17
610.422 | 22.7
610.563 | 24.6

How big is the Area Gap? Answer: 70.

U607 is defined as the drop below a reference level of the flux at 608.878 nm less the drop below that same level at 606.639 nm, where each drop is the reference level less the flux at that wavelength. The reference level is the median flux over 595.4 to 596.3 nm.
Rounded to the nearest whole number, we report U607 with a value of 0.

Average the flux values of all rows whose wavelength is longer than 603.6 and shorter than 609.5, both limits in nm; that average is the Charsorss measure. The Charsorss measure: 23.3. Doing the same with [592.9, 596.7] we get 21.6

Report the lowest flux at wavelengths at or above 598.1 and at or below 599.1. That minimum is 21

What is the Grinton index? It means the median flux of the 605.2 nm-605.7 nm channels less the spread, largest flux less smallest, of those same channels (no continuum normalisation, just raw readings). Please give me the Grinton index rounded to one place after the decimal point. 21.0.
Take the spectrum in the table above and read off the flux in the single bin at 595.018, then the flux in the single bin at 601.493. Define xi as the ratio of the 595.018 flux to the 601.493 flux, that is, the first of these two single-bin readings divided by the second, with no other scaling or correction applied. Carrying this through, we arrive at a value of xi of 1.02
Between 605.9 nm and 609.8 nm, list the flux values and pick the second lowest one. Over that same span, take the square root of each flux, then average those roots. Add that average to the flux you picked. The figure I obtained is 25.9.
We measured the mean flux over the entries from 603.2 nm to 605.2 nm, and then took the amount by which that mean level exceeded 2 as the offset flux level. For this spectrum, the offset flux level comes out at 21.3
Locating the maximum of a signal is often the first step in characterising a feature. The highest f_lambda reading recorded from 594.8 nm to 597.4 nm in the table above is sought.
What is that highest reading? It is 23.4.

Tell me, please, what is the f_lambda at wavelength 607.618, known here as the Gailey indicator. 25.5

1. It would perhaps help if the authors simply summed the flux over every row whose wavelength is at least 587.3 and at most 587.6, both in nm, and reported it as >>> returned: 43.1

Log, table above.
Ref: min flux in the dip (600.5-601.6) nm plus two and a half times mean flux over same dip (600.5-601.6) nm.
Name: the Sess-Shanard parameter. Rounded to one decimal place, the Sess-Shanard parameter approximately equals 74.3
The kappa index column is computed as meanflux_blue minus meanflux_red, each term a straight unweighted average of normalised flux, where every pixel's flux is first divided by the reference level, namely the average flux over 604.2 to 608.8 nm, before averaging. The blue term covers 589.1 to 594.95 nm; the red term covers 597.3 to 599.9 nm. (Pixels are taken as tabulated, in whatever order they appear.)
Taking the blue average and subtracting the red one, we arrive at -0.10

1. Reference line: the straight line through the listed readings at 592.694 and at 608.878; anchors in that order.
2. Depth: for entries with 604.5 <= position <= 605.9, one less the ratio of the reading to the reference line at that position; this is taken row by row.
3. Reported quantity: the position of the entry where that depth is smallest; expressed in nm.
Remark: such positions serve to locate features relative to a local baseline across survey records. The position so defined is 605.244 nm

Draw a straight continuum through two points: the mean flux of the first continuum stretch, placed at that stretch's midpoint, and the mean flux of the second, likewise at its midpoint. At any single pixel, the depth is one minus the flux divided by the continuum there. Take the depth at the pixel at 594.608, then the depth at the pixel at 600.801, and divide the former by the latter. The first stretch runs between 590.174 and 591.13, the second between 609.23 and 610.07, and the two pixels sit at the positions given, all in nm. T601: -1.3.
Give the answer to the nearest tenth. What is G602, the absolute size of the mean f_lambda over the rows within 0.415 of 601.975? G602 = 22.4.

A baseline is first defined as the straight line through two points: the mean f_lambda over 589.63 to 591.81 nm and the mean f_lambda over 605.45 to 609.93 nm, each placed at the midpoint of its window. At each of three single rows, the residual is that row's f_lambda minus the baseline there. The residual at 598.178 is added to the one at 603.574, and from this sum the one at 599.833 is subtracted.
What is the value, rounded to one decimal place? 1.9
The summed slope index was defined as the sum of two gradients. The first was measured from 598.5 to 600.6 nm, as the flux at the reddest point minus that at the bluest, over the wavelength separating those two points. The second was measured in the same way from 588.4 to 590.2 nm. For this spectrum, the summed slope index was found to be 1.3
